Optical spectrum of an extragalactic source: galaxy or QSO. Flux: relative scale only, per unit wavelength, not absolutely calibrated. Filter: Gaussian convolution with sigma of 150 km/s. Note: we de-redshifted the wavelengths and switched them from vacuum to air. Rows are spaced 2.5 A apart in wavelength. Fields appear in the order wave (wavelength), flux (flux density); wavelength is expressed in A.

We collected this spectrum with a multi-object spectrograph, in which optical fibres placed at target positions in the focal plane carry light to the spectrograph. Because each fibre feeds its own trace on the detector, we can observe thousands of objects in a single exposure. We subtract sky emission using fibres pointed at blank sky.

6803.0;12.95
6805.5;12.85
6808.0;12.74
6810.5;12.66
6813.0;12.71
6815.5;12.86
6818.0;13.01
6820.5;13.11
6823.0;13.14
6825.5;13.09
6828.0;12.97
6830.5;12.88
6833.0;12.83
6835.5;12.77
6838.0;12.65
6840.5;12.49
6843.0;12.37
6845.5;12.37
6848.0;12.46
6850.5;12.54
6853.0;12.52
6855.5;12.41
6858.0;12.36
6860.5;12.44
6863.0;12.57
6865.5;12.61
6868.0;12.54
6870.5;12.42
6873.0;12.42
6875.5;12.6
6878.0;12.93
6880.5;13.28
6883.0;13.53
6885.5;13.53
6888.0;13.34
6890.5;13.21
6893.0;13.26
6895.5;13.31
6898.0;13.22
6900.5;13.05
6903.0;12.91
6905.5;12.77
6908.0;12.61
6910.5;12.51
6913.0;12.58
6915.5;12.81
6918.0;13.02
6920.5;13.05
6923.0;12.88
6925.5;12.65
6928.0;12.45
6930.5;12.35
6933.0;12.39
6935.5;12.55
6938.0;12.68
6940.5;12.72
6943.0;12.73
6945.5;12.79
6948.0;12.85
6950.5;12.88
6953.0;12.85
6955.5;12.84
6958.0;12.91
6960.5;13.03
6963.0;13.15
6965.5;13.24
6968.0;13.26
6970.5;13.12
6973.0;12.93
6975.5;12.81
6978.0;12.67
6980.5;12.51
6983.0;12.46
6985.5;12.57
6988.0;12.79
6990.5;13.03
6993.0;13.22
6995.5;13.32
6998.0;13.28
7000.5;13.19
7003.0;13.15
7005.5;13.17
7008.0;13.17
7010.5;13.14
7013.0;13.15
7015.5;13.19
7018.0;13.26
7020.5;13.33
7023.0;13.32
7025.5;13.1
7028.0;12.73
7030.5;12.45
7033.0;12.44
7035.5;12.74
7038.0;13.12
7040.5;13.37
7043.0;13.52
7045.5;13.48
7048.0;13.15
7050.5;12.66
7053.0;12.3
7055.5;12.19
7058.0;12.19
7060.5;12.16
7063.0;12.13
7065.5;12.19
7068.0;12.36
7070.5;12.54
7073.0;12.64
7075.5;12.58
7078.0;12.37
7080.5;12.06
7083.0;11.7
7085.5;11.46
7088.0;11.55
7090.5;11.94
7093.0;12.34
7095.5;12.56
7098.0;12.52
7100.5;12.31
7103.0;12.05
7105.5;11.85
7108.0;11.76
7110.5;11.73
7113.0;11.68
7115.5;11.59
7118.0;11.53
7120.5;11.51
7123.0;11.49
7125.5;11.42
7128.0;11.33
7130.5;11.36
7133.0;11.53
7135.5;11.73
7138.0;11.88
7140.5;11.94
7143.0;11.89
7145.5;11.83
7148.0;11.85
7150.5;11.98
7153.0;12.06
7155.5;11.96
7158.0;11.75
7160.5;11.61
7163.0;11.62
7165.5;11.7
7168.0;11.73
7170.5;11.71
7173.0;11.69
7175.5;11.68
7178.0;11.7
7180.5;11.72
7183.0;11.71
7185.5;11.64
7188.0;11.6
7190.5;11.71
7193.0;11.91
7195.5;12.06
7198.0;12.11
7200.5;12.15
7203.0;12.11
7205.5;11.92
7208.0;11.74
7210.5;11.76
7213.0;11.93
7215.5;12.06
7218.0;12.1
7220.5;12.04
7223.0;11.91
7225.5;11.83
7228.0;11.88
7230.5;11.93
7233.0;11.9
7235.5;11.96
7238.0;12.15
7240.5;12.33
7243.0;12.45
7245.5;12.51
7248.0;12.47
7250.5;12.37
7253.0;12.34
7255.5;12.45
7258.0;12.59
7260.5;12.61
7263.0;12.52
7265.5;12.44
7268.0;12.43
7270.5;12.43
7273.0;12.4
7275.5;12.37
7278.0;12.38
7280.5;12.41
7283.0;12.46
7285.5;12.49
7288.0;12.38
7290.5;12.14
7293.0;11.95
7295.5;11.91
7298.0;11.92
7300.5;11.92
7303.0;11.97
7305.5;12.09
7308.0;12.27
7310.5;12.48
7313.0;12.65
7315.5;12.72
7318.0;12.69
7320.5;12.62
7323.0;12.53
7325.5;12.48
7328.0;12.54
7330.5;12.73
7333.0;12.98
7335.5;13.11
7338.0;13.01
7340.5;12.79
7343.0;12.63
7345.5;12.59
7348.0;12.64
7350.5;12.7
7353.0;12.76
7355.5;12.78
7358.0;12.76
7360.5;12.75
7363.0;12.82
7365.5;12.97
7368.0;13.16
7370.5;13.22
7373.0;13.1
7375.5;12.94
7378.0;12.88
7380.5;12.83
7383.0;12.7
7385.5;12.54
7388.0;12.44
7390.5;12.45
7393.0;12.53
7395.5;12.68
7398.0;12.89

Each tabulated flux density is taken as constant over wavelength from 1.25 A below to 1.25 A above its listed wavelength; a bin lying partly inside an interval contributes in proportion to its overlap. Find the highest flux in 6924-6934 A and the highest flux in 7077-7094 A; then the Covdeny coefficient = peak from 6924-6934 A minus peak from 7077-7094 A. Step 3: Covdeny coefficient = 0.28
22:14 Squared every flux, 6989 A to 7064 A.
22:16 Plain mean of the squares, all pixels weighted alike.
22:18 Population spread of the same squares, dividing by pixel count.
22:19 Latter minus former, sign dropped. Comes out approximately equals 157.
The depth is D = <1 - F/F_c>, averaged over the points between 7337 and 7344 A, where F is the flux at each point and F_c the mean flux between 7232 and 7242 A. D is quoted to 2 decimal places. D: -0.06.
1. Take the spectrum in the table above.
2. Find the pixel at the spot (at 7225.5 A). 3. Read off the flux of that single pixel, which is 11.83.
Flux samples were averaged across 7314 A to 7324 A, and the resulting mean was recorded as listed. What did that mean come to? 12.64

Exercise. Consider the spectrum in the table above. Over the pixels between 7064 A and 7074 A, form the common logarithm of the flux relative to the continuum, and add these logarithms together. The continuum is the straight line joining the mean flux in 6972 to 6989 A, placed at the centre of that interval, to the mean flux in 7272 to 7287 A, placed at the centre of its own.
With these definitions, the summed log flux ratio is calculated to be -0.02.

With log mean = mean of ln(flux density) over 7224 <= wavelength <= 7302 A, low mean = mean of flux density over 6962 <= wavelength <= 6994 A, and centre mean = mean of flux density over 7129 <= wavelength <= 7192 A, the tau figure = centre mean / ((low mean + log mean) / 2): 1.52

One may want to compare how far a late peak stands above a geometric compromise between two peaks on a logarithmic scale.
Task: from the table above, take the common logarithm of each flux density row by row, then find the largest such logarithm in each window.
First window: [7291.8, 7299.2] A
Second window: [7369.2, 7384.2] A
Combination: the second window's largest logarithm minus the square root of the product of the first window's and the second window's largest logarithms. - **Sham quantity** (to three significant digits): 0.0222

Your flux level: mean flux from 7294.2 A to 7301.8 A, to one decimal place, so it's 11.9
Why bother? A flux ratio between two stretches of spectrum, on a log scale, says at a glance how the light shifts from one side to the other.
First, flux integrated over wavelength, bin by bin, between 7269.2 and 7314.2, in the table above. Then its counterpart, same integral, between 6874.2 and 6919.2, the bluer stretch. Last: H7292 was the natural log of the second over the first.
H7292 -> 0.061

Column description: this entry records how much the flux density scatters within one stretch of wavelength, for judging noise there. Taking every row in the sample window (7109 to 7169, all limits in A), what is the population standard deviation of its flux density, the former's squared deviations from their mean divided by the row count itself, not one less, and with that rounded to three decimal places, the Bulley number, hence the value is 0.198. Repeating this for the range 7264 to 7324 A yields 0.251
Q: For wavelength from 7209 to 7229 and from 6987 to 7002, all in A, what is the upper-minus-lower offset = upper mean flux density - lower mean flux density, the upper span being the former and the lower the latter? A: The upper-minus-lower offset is -1.2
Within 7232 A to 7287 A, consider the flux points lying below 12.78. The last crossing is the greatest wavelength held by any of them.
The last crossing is 7285.5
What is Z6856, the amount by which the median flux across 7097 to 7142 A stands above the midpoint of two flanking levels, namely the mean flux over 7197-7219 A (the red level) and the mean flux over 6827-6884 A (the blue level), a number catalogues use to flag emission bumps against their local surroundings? -0.6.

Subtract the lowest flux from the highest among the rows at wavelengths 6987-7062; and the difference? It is 1.4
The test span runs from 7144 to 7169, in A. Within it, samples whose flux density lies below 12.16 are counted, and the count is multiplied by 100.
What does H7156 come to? 1000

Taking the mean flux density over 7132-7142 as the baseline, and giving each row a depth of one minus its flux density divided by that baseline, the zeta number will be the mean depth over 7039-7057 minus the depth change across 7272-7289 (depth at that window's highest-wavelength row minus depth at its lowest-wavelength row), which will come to -0.10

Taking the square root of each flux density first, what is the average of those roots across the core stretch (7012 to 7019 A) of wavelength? 3.63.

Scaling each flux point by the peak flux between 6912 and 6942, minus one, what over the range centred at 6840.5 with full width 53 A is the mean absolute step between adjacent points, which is 0.0063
